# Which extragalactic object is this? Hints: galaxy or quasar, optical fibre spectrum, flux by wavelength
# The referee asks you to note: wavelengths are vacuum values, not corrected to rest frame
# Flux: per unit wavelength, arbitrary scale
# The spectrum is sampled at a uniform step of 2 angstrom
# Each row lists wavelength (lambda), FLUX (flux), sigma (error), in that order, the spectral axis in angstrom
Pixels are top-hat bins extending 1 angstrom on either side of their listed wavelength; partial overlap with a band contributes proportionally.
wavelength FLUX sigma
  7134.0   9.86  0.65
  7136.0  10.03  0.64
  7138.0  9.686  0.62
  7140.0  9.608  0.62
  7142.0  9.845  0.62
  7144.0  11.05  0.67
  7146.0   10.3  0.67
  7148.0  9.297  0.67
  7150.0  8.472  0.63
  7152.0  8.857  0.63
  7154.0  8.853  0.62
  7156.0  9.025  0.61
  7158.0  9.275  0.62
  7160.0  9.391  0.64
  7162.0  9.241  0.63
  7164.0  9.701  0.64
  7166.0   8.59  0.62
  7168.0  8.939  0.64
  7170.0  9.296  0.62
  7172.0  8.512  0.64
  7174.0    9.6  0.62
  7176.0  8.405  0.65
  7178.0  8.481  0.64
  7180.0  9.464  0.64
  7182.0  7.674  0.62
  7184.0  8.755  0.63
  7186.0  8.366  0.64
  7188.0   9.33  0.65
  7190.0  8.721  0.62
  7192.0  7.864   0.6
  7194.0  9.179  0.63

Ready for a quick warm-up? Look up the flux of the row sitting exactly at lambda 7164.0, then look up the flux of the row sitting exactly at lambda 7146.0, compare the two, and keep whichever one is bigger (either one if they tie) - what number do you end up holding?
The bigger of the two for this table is 10.3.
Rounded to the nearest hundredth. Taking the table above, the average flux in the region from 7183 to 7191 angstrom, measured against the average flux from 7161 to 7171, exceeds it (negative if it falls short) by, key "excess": -0.36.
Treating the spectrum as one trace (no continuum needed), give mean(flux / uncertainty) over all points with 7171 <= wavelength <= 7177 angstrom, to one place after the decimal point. 13.9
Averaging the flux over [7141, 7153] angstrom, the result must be 9.6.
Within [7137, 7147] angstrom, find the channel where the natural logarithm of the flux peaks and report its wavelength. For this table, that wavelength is 7144.0 angstrom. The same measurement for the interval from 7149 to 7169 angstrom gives 7164.0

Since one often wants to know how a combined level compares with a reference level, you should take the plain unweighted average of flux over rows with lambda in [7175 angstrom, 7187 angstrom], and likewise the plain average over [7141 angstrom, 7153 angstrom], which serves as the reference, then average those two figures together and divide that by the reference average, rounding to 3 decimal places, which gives 0.942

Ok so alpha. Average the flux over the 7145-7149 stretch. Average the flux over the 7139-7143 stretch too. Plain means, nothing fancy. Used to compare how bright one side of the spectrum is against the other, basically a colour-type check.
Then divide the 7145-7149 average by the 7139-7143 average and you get 1.01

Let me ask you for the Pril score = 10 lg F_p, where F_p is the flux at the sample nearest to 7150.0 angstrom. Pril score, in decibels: 9.3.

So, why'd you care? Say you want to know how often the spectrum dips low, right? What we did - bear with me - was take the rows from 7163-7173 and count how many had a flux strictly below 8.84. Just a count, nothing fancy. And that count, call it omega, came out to 2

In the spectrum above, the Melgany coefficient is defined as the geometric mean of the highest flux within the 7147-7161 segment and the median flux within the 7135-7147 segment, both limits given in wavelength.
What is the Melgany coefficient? 9.66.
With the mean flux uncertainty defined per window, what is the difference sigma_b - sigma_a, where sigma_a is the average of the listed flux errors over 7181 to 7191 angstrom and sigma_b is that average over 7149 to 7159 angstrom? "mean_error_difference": -0.0100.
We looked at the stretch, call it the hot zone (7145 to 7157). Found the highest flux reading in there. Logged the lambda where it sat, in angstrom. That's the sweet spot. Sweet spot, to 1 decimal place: 7146.0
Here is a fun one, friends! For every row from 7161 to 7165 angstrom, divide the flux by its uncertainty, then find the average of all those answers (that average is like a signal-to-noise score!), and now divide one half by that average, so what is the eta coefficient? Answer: 0.0335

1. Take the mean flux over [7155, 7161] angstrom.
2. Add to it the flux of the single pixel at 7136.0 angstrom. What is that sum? 19.3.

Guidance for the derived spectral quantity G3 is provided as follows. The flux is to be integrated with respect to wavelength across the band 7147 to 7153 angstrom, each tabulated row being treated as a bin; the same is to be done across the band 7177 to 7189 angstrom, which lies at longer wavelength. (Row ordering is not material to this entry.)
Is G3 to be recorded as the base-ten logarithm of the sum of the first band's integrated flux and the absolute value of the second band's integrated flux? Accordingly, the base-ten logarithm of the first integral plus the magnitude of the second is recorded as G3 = 2.20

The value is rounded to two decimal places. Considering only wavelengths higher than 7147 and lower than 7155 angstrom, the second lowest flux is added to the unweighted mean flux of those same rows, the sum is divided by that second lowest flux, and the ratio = 2.00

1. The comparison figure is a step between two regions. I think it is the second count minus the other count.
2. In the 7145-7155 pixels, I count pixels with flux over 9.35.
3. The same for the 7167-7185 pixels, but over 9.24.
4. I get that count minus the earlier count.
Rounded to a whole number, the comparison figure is 2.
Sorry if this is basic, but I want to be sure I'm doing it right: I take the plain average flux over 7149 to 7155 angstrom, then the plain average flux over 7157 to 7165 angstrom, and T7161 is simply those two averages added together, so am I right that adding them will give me 18.1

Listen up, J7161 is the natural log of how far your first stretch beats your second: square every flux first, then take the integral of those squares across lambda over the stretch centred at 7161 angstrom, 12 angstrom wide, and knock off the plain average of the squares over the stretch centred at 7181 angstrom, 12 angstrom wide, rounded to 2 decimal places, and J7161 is 6.85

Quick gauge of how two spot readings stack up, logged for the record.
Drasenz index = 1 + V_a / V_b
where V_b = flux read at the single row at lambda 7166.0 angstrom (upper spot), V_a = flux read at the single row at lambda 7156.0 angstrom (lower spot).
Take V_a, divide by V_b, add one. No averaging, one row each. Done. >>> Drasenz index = 2.05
